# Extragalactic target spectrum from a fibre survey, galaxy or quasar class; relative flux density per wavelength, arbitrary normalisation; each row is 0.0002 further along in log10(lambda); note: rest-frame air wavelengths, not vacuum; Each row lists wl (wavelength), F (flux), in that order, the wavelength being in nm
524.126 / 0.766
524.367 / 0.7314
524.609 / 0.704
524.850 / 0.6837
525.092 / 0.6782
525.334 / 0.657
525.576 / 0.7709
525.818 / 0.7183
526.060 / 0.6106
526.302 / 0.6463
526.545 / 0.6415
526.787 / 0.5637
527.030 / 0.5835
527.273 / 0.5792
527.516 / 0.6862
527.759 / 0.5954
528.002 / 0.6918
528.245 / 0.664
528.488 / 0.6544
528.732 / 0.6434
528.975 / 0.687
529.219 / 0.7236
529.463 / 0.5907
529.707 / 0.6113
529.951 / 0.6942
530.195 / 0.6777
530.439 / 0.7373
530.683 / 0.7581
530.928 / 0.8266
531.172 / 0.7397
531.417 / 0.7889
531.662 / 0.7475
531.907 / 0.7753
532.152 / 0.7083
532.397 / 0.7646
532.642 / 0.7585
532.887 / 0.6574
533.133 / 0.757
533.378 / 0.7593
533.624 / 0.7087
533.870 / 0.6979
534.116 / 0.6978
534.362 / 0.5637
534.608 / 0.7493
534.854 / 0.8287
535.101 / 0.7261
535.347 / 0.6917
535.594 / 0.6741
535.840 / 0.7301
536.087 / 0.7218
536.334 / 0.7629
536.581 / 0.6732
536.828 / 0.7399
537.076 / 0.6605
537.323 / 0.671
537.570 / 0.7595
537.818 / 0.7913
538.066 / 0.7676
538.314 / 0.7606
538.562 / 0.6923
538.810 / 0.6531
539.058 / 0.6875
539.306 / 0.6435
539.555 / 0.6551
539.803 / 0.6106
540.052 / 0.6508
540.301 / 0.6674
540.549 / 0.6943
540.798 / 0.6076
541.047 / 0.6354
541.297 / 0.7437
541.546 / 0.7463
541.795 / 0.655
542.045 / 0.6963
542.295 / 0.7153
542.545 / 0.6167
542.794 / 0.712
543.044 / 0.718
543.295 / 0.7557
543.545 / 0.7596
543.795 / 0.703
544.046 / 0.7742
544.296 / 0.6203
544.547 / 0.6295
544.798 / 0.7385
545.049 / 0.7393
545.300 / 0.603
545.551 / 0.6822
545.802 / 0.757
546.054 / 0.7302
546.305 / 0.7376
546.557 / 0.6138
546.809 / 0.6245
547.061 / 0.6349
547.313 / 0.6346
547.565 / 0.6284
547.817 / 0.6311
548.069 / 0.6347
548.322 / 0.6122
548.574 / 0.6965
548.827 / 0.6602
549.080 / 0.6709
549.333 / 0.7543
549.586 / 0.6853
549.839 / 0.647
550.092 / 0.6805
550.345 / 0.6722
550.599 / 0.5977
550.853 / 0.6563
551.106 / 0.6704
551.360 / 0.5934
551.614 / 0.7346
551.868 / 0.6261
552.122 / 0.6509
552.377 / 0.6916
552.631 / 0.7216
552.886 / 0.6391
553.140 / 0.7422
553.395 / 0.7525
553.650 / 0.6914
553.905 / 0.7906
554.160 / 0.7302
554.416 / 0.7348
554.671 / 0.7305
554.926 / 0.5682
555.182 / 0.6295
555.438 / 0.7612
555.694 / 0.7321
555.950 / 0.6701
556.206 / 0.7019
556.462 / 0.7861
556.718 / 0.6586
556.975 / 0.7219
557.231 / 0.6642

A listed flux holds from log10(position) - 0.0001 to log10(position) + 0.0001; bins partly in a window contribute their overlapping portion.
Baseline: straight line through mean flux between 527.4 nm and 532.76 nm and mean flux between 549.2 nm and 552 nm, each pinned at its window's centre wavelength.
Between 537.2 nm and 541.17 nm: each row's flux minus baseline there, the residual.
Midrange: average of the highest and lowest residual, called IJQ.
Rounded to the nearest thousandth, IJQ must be 0.012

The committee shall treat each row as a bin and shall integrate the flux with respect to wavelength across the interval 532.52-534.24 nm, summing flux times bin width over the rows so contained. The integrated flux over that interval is 1.24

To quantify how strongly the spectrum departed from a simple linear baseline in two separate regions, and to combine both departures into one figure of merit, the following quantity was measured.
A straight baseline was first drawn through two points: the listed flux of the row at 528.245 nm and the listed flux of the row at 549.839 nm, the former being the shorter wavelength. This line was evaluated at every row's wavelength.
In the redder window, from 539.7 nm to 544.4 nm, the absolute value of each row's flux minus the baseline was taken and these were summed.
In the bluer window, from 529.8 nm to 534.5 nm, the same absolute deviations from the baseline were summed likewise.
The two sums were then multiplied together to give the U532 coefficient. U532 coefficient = 1.5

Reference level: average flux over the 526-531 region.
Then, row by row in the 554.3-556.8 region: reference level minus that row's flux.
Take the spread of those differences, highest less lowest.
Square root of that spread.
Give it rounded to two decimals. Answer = 0.47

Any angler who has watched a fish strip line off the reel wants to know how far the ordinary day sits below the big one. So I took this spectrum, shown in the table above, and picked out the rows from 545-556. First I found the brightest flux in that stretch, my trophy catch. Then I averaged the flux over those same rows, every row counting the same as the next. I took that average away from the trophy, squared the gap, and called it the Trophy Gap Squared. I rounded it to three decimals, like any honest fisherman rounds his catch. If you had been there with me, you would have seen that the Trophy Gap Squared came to 0.013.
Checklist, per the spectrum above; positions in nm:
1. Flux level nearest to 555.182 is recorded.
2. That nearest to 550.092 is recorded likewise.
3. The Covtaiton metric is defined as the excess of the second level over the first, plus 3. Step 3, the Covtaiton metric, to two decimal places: 3.05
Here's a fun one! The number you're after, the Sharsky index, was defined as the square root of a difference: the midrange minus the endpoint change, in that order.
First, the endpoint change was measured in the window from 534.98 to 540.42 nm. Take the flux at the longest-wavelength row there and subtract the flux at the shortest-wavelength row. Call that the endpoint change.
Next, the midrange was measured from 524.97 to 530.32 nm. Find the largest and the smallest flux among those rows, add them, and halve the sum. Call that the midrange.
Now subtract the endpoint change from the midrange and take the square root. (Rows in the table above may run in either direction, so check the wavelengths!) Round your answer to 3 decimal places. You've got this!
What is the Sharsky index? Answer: 0.852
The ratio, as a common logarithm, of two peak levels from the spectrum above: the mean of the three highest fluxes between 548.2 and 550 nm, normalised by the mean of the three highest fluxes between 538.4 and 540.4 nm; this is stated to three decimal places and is 0.018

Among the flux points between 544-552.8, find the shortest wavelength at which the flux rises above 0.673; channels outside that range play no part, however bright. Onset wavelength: 544.046 nm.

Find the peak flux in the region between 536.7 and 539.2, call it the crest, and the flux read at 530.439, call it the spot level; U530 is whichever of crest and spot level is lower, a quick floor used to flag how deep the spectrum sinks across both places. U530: 0.737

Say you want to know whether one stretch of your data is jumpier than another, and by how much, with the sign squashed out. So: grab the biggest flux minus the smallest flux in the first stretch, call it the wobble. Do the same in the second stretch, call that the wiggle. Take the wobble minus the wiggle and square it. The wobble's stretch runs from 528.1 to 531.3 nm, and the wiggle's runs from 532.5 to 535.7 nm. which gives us 0.0008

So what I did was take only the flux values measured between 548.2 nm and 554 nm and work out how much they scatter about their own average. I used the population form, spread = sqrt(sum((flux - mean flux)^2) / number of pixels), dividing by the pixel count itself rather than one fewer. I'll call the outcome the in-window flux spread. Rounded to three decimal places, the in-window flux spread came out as 0.051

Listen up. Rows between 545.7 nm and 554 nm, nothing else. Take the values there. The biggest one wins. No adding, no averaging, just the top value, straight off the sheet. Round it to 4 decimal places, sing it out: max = 0.7906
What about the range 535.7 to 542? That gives 0.7913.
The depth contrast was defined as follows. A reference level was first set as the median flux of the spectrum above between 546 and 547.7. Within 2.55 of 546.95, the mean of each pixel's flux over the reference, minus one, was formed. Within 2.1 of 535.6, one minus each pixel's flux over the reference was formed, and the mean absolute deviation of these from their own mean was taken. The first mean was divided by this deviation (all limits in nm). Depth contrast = 0.89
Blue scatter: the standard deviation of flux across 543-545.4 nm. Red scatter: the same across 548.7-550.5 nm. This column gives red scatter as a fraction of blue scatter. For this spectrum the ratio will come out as 0.5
